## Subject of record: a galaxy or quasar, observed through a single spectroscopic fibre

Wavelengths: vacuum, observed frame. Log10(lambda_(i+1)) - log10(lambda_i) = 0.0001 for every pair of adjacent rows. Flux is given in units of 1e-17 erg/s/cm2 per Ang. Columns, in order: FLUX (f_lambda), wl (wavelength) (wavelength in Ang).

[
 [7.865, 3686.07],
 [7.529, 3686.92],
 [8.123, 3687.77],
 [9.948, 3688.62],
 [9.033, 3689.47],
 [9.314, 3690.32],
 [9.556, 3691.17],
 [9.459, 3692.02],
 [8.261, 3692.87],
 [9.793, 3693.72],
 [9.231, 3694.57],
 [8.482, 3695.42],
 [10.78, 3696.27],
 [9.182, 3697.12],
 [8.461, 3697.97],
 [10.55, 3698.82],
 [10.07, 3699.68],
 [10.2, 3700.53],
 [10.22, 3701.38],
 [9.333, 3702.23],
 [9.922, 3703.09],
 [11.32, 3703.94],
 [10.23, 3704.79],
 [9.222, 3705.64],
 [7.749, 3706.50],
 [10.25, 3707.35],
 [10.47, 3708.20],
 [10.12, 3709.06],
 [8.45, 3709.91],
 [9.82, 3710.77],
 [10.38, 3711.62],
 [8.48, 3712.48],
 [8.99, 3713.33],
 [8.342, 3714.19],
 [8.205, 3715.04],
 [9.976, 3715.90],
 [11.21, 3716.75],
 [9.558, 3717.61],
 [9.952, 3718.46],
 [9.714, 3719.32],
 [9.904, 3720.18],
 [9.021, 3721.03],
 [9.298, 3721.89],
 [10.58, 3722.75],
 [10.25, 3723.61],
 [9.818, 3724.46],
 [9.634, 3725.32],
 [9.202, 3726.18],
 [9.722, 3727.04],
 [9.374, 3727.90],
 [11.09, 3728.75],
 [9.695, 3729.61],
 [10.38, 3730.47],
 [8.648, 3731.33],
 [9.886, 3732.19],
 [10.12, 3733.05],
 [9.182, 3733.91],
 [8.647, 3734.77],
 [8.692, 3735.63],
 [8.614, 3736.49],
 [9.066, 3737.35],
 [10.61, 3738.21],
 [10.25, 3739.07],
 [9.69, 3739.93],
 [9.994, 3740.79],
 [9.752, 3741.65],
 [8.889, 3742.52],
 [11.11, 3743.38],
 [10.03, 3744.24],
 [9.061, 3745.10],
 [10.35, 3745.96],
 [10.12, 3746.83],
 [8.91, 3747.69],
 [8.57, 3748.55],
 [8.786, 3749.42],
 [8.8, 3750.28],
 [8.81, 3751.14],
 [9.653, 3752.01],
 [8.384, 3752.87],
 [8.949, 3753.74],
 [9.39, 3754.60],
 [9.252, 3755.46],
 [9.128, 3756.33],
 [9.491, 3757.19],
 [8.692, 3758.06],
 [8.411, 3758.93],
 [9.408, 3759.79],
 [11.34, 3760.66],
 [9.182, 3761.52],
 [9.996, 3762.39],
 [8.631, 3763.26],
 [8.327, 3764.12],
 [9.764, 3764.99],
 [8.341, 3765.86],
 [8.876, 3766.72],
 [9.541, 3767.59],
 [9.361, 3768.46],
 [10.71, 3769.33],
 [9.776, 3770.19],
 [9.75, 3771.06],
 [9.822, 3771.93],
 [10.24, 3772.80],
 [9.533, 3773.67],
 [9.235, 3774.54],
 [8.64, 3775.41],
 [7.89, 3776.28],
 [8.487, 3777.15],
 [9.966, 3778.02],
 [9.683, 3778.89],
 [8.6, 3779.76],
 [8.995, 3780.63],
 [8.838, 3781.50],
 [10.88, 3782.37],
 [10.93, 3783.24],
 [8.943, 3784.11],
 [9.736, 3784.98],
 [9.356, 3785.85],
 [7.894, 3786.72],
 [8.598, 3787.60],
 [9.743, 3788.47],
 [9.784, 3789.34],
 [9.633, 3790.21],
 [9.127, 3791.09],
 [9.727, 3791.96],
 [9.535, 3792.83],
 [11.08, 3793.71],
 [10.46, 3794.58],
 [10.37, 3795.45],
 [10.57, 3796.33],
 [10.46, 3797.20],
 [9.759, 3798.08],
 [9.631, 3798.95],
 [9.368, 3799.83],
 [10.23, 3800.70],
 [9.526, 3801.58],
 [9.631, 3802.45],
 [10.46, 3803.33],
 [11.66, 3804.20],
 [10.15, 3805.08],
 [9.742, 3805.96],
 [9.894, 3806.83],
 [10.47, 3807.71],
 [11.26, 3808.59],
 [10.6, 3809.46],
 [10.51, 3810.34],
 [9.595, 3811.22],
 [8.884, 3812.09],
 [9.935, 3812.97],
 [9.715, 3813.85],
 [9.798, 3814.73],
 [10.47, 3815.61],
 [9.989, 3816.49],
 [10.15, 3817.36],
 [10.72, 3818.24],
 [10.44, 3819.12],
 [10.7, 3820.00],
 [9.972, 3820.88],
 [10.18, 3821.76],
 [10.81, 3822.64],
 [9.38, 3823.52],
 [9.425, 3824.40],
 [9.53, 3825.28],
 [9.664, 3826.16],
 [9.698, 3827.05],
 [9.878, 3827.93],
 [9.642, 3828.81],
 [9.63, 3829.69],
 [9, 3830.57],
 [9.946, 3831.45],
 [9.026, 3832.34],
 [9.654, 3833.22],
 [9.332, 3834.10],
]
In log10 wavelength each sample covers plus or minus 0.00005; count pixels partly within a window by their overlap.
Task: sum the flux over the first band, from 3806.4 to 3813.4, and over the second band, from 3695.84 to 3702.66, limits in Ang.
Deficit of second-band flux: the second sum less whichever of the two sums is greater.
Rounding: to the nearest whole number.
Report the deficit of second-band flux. -2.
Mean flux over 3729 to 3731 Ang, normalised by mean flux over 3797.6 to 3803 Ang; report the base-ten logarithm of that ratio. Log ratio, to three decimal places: 0.015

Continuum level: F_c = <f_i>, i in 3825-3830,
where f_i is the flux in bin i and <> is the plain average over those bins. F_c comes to 9.7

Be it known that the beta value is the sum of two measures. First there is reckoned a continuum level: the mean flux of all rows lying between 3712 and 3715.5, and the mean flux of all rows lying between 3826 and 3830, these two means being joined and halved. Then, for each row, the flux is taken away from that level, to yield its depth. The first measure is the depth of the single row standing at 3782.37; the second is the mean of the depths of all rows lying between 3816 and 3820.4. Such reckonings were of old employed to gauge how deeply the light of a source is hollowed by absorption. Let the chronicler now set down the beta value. -3.1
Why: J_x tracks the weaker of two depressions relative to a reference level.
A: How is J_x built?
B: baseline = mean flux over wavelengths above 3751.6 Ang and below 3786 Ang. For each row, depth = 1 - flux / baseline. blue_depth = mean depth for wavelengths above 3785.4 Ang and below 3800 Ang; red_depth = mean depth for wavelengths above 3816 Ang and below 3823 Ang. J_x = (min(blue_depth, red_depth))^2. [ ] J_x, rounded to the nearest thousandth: 0.012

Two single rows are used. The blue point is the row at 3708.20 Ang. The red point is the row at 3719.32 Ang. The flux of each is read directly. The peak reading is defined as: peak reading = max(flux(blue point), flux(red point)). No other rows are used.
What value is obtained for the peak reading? 10.5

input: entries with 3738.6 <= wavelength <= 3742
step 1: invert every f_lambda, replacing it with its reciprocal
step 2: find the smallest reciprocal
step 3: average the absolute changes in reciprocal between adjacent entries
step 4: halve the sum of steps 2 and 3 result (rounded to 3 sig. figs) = 0.0507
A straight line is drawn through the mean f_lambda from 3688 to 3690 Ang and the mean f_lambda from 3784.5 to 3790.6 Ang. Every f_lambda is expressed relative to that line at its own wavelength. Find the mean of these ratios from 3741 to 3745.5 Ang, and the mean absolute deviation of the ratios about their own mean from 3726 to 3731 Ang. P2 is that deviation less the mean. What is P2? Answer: -0.99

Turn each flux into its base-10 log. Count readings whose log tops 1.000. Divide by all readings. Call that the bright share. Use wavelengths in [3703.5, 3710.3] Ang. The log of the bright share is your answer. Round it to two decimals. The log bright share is -0.20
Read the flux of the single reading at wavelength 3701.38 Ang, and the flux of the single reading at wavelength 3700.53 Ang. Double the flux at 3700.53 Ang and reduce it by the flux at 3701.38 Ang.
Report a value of 10.2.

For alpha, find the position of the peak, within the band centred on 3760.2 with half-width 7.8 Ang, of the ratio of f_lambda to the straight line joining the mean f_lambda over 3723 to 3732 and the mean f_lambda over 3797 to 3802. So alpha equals 3760.66 Ang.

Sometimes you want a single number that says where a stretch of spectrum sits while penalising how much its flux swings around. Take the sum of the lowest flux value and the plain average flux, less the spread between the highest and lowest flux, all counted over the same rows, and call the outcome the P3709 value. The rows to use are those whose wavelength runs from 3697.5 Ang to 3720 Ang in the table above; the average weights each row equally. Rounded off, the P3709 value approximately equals 13.8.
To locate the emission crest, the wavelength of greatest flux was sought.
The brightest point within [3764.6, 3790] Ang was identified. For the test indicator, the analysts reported 3783.24 Ang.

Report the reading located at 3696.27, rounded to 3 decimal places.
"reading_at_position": 10.780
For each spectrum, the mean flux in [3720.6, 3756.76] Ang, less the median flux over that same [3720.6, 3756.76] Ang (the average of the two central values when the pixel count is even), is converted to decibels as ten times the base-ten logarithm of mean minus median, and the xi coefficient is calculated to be -8.9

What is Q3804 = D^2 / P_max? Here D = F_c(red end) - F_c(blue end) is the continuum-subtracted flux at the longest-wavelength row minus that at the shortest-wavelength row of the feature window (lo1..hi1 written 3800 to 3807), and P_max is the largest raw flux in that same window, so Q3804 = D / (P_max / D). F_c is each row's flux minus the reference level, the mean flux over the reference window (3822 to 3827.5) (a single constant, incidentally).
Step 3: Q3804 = 0.010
